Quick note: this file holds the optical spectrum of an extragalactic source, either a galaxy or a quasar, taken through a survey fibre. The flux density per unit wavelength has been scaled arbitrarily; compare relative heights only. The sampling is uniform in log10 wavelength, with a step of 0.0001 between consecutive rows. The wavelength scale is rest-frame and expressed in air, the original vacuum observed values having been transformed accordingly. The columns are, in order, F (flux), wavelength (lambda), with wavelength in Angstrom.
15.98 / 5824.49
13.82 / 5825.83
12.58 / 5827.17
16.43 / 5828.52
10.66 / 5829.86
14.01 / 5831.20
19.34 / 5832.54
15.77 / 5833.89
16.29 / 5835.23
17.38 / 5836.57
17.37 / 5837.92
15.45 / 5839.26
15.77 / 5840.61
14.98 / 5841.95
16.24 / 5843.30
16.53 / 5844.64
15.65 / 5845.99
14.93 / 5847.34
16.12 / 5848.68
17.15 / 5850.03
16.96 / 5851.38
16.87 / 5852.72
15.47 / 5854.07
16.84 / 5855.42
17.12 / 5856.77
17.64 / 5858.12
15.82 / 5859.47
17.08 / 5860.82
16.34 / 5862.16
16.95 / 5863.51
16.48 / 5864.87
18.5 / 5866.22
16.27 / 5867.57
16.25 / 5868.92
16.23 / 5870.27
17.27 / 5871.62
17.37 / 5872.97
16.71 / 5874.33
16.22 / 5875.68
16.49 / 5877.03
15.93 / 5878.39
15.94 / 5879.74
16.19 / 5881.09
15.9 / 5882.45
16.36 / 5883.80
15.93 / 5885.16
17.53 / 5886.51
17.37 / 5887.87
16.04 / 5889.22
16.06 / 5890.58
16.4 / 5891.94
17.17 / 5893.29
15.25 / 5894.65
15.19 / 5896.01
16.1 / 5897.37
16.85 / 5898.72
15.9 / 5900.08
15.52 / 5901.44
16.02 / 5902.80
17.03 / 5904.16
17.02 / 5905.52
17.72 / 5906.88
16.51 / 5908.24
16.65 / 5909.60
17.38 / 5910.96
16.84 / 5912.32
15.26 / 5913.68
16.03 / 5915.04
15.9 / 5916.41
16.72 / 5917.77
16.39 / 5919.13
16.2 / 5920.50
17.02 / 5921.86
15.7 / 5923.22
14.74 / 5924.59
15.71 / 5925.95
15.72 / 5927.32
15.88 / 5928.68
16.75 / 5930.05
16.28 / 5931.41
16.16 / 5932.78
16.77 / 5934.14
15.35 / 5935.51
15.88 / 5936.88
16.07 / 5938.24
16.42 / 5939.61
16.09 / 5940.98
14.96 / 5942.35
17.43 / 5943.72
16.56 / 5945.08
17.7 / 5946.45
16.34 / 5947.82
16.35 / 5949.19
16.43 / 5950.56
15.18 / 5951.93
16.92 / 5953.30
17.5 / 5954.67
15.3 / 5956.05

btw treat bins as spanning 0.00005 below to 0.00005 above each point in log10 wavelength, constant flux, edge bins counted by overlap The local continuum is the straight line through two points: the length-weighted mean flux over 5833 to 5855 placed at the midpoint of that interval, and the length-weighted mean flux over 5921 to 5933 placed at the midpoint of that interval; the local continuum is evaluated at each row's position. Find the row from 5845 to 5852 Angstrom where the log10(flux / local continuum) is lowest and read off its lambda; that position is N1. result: 5847.34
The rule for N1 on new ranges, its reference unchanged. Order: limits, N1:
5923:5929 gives 5924.59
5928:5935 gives 5928.68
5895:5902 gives 5896.01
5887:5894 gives 5889.22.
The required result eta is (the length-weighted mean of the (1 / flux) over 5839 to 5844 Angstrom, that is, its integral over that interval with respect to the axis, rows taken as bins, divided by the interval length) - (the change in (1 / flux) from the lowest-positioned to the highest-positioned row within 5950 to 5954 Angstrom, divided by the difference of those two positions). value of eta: 0.0647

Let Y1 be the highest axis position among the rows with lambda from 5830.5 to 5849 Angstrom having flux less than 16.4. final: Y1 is 5848.68 Angstrom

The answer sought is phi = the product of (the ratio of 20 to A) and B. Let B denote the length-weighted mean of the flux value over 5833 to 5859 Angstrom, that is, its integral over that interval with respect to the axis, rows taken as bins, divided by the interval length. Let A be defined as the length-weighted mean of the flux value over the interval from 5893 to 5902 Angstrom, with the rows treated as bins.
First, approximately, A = 15.9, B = 16.4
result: 20.5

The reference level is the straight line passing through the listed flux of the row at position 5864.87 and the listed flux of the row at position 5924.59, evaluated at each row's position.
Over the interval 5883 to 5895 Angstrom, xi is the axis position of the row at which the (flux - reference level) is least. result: 5894.65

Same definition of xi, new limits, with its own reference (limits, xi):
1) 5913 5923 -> 5913.68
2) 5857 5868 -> 5859.47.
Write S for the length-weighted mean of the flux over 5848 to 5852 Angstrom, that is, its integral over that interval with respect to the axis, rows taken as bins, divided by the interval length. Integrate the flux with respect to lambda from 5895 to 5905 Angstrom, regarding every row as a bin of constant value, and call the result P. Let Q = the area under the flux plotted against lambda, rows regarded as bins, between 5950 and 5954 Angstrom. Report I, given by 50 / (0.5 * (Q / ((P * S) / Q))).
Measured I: 64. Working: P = 161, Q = 65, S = 16.7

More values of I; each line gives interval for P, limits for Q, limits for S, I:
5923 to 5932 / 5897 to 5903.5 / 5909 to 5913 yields 22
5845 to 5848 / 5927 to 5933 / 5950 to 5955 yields 8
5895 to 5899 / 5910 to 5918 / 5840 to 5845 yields 6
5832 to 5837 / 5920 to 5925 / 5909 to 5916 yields 22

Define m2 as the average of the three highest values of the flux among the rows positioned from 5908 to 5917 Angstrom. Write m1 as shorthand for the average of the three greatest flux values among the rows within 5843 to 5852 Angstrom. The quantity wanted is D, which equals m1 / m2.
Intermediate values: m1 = 16.9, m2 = 16.96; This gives 1.00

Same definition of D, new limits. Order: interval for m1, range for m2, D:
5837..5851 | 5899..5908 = 0.99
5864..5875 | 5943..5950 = 1.03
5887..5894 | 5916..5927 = 1.02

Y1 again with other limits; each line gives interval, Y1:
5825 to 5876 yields 5875.68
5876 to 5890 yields 5889.22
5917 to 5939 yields 5938.24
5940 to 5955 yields 5951.93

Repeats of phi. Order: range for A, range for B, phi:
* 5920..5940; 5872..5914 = 20.5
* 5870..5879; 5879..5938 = 19.6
